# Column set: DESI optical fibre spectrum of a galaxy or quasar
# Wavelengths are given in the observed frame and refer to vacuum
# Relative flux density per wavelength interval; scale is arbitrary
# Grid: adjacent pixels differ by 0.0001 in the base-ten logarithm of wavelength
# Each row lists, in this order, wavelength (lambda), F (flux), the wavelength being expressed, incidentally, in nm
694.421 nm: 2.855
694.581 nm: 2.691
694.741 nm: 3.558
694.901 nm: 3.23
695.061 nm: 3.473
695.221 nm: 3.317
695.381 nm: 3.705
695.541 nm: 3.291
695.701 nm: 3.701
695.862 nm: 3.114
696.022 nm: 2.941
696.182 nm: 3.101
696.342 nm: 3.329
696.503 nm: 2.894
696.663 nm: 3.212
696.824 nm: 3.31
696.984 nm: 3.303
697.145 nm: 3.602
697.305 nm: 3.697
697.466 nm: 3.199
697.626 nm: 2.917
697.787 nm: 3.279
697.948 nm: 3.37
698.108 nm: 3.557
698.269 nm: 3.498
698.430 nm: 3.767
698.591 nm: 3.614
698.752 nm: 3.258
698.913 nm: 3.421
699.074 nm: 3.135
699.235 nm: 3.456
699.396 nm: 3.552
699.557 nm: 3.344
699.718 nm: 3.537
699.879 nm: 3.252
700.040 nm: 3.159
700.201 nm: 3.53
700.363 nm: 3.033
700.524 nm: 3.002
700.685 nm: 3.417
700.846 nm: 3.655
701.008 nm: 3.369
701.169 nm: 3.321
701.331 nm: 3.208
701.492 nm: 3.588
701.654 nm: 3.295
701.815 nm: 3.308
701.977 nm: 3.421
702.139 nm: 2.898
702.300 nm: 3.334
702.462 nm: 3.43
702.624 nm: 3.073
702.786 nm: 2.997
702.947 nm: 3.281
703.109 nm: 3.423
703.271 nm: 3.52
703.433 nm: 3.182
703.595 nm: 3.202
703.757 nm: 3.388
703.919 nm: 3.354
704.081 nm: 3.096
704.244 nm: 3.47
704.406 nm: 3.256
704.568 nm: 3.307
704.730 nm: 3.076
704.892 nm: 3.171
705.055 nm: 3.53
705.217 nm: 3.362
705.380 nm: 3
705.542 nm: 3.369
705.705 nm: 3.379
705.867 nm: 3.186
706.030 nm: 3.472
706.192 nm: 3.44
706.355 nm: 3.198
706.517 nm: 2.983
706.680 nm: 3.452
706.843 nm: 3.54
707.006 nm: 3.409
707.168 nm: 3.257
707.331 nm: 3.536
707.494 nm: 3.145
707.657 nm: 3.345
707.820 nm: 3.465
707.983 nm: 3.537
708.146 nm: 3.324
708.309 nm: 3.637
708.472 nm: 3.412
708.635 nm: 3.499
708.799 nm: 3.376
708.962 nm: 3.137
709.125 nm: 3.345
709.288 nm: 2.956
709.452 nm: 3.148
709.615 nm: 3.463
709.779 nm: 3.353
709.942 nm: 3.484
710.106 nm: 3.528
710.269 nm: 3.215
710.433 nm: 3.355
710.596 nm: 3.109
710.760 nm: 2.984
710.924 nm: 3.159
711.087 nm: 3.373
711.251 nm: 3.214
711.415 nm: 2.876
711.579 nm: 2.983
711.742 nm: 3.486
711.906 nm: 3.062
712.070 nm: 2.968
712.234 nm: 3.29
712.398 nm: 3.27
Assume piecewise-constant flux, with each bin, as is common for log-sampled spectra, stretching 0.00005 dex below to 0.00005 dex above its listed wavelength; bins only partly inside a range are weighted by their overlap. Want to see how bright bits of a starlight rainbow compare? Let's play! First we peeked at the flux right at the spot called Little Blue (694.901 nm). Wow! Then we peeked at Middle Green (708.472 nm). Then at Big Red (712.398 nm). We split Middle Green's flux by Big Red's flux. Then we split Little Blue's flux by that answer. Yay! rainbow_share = 3.1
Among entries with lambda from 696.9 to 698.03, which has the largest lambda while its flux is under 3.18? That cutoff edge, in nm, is 697.626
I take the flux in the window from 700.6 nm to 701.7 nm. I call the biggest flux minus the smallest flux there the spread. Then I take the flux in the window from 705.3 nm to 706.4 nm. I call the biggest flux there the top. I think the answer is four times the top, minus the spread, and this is 13.44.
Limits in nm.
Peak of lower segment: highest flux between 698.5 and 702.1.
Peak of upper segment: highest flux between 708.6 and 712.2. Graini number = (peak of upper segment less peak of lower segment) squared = 0.016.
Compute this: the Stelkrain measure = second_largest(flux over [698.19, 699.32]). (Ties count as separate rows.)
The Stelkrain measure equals 3.614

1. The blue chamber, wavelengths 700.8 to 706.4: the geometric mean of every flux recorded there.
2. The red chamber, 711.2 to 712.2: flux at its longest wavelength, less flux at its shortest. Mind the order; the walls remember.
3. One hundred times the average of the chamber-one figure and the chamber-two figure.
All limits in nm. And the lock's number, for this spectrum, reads 153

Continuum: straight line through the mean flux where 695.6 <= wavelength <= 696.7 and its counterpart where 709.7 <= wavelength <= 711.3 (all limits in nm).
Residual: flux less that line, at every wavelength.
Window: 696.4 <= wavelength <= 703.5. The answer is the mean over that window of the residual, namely 0.12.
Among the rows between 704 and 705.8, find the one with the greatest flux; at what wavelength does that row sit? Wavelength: 705.055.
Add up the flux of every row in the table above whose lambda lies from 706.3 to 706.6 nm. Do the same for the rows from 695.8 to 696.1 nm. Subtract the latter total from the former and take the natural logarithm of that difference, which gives -2.1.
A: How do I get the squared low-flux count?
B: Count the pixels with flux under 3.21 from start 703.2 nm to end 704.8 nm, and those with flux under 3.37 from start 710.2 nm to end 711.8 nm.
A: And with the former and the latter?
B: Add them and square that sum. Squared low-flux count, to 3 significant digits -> 144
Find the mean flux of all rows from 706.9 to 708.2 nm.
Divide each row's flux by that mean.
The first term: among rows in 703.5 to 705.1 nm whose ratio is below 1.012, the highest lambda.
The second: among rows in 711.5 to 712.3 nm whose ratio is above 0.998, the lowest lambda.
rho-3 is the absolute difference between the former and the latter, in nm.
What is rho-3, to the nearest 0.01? 6.85 nm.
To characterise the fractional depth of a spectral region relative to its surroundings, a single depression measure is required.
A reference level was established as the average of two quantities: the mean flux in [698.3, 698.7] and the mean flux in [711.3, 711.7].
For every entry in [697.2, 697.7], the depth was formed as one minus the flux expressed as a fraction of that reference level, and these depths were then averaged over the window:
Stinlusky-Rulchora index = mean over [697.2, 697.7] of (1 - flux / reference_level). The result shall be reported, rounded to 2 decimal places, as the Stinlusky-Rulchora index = 0.01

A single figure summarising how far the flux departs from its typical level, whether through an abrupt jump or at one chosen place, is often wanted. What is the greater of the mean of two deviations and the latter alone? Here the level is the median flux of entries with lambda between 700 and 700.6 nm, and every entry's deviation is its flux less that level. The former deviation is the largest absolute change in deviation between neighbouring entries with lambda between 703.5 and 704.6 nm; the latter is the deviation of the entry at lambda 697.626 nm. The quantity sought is 0.10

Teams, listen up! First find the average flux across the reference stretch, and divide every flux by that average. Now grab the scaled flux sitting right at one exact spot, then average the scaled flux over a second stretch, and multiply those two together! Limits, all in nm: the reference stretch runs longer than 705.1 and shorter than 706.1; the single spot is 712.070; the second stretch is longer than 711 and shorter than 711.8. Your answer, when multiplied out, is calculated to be 0.87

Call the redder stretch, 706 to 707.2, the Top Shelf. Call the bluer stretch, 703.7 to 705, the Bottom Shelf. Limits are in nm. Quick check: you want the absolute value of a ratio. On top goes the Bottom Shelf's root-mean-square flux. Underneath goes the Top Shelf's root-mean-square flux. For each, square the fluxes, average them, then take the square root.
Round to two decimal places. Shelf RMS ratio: 0.98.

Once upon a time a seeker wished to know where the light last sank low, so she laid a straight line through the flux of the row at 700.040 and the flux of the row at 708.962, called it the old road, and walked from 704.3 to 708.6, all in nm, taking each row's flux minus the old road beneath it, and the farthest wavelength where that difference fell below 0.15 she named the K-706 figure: 707.494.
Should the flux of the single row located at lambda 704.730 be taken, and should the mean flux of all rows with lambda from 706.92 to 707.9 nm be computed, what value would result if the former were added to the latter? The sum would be 6.44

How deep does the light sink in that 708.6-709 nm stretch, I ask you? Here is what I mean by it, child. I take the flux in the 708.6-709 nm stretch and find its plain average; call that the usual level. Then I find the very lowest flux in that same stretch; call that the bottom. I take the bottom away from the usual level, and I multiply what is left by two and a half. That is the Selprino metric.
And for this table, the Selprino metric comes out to 0.50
